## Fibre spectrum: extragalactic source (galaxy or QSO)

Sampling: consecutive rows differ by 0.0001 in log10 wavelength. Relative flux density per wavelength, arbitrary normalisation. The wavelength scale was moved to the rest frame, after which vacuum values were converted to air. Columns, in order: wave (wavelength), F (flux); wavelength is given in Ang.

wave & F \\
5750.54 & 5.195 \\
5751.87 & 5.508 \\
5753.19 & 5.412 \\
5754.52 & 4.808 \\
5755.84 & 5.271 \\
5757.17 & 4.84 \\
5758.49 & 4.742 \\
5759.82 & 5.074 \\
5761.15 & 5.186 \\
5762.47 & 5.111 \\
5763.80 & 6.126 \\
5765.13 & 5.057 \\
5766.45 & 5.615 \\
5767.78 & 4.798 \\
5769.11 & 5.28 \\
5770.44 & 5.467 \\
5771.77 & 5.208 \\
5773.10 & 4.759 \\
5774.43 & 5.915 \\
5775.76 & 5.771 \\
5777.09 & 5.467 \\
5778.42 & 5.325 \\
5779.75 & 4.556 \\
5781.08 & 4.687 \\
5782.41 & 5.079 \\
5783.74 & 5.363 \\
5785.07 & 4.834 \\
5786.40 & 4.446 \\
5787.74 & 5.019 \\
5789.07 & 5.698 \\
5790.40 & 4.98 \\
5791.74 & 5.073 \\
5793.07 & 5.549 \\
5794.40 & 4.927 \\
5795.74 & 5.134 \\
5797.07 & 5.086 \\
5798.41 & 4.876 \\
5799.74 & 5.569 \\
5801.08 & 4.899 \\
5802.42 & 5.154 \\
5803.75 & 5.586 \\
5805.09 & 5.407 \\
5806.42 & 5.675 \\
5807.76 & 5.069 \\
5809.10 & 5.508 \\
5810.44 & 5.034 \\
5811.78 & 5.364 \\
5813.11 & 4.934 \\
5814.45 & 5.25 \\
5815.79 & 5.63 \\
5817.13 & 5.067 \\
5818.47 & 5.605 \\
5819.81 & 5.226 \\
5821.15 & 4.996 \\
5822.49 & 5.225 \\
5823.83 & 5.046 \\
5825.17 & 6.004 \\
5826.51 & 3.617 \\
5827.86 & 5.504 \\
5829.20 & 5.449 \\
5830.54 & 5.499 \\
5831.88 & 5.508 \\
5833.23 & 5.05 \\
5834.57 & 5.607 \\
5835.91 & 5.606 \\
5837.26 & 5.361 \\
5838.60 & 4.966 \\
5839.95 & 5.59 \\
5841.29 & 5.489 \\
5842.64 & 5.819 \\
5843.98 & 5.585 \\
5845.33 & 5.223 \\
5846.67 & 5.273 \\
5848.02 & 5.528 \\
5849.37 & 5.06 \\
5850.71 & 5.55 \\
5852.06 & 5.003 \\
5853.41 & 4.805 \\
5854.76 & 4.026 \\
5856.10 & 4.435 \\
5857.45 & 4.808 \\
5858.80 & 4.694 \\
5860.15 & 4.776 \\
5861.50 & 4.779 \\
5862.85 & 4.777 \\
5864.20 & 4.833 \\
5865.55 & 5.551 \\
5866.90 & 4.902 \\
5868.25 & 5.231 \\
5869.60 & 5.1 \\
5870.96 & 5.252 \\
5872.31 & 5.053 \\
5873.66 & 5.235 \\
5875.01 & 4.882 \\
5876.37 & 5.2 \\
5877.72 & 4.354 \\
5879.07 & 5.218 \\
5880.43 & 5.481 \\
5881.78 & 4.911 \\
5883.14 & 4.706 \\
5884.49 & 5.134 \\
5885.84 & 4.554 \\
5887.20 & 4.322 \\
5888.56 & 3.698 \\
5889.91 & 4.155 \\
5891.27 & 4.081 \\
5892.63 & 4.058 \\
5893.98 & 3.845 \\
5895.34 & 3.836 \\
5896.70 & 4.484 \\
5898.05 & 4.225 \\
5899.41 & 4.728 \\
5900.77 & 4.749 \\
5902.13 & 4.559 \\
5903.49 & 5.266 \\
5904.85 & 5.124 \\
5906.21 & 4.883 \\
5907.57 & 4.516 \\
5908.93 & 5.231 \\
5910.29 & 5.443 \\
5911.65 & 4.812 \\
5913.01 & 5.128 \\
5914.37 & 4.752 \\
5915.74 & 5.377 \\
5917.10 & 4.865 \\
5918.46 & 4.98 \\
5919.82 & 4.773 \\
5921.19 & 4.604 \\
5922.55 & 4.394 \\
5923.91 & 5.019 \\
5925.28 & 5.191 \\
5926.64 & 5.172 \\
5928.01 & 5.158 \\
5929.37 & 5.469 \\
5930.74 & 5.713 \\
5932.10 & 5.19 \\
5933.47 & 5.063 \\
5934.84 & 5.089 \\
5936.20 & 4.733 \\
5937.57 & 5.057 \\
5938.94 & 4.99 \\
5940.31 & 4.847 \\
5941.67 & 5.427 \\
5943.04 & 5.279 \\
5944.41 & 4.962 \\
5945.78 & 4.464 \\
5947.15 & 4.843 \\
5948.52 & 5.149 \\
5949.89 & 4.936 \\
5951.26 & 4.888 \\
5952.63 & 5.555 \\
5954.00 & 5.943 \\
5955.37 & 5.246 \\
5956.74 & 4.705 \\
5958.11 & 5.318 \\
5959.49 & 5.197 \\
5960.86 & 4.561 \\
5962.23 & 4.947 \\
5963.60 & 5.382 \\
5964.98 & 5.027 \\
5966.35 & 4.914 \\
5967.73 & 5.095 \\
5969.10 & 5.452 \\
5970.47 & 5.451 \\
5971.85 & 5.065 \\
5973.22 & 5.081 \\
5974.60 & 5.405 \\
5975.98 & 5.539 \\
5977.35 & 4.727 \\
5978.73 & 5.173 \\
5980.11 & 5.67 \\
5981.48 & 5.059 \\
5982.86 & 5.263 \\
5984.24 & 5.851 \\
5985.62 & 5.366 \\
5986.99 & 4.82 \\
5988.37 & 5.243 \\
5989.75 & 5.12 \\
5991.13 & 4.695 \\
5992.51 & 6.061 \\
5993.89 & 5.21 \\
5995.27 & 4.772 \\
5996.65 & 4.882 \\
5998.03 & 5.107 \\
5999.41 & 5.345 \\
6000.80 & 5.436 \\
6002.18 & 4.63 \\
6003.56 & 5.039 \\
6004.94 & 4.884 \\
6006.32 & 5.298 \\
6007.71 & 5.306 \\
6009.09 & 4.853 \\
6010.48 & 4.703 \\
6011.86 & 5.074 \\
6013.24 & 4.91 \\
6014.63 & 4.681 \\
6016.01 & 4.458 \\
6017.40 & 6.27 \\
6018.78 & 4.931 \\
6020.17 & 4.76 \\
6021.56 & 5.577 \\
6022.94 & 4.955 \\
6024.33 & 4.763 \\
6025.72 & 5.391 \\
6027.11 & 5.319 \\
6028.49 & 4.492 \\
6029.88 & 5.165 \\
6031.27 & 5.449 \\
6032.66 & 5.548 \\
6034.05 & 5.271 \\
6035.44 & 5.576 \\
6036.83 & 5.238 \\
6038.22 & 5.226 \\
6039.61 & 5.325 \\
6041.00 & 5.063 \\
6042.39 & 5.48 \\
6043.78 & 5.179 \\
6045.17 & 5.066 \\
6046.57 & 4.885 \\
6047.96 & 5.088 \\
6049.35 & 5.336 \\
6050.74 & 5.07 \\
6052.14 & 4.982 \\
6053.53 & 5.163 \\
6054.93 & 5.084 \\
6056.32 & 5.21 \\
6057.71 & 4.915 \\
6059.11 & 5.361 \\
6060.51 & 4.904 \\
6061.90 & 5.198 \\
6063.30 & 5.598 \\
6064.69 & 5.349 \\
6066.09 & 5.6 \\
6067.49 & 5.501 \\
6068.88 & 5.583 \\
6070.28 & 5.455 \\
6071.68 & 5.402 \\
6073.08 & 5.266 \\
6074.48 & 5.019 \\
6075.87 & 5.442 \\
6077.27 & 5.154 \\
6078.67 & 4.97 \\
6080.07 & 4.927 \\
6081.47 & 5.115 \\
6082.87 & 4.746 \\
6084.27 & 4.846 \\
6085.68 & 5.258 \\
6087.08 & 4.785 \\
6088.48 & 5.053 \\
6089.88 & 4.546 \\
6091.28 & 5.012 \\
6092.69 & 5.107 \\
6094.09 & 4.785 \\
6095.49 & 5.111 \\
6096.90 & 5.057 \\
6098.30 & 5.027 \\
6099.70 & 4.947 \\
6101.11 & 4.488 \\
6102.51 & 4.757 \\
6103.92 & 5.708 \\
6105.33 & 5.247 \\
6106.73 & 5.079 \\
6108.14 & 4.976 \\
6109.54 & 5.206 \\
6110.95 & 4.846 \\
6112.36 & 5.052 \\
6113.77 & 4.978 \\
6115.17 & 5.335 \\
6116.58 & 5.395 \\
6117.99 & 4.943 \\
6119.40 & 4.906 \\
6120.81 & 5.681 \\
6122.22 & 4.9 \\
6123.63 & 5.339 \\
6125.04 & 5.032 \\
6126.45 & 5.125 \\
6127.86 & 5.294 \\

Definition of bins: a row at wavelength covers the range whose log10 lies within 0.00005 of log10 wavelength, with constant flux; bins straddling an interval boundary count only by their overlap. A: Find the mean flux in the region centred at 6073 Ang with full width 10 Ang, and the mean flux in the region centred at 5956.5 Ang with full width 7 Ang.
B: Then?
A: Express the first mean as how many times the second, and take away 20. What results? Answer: -18.99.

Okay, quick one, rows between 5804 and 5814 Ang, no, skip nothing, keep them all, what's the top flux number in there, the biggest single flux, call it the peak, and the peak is 5.675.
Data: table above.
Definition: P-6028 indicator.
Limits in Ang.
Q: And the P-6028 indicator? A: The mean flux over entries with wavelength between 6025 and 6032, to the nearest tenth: 5.2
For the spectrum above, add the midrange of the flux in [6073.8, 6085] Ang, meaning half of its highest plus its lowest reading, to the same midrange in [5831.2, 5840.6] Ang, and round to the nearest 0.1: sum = 10.4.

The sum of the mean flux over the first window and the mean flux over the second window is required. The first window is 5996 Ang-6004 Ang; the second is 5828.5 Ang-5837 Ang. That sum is 10.5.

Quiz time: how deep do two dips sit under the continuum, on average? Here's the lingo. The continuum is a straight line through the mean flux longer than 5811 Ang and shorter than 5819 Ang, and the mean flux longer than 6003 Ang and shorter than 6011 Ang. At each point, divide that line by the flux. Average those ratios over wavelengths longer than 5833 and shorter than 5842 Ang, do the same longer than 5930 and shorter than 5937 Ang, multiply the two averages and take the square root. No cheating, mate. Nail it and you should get 0.99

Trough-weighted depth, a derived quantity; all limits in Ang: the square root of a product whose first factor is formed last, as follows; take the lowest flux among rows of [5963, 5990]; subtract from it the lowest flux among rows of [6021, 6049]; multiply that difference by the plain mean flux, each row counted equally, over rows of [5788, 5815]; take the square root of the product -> 1.11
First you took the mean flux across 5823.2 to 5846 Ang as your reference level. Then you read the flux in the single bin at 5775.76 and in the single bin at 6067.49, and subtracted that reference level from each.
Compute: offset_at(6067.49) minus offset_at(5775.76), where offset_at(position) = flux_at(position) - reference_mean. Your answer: -0.27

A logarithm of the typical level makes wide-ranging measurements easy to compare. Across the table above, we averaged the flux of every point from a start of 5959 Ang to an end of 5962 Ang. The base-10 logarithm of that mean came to 0.688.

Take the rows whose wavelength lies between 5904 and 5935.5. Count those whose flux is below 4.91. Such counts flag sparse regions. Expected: 8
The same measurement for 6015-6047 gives 5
